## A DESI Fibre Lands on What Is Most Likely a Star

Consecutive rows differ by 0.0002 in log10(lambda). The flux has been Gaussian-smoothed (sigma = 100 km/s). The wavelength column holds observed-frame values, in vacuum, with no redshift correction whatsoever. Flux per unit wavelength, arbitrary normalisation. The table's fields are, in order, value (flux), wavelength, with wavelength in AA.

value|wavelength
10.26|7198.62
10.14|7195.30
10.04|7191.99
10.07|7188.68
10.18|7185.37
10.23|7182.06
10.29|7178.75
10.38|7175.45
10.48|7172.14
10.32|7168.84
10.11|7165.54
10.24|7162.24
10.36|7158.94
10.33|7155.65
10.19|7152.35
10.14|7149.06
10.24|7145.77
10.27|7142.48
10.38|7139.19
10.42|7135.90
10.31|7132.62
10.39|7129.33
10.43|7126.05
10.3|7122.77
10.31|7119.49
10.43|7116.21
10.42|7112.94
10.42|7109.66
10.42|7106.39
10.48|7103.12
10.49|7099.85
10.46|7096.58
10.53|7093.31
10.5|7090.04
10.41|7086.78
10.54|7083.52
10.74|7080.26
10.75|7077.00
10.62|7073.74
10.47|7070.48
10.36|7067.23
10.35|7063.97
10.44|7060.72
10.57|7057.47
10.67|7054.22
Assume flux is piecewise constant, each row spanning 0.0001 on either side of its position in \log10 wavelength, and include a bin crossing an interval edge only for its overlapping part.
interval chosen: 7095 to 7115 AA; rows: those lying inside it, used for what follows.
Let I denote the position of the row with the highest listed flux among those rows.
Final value 7099.85 AA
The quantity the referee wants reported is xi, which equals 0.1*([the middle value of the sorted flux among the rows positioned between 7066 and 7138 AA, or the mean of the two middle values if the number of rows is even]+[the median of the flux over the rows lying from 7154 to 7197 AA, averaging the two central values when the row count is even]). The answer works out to 2.07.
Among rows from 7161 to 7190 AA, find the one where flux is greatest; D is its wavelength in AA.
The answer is 7172.14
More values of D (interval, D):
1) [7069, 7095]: 7077.00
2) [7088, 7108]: 7093.31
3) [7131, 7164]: 7135.90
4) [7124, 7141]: 7126.05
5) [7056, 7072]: 7057.47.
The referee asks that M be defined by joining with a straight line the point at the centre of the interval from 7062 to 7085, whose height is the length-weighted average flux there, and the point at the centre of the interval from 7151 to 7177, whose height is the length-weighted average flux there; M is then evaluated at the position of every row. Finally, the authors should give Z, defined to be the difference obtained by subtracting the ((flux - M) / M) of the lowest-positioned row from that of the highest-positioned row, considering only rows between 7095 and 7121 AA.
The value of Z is -0.008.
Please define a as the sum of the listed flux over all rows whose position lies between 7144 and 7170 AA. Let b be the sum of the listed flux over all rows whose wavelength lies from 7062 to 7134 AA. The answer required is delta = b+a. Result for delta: 312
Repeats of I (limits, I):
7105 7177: 7172.14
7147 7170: 7158.94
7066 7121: 7077.00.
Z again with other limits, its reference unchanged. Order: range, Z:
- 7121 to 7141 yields 0.012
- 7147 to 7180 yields 0.022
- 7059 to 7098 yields 0.011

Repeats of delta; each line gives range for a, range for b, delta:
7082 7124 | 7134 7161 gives 218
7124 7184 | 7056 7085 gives 280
